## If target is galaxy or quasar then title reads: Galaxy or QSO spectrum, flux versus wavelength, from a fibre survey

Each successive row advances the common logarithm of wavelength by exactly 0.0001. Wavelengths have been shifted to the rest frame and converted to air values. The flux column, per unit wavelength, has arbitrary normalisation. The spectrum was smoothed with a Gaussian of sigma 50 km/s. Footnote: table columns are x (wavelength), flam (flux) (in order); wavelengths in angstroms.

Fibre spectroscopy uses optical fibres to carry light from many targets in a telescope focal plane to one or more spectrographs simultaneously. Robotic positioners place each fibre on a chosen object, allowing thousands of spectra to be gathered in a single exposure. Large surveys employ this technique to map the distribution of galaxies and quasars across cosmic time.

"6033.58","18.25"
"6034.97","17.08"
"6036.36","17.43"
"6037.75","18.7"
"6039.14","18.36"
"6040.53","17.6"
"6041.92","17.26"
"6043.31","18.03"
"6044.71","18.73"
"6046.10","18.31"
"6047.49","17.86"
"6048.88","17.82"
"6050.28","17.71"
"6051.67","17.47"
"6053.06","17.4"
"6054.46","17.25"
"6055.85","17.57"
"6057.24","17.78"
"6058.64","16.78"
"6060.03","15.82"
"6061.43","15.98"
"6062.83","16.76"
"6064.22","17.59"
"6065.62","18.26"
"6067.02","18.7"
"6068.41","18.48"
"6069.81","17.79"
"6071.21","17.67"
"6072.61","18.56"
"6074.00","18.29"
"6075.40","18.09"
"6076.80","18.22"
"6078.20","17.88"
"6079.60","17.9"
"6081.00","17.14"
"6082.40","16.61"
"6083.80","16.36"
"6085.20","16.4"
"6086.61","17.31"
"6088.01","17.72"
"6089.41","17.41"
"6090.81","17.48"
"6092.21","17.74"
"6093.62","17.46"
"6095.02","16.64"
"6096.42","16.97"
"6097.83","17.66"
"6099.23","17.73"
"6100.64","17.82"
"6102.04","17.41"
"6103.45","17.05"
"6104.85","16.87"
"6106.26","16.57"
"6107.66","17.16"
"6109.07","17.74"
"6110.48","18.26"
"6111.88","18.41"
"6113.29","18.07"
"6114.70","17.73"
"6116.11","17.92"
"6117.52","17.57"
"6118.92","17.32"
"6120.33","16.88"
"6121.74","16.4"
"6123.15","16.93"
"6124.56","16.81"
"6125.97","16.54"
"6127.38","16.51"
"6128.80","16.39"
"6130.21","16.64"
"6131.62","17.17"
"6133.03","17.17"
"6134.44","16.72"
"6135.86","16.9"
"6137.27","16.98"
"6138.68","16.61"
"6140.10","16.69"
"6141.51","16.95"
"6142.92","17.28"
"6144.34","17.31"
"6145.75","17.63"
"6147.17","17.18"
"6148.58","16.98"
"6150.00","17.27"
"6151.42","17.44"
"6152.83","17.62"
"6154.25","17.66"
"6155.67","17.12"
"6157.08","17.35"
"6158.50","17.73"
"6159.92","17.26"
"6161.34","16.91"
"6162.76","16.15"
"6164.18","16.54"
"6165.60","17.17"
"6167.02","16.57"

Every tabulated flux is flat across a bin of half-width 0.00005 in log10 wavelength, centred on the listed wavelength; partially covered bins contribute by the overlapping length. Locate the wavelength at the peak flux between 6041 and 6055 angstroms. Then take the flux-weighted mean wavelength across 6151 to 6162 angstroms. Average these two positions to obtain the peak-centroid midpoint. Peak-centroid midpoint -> 6100.5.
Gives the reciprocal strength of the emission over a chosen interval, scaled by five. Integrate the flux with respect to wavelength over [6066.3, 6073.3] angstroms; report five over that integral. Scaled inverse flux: 0.0392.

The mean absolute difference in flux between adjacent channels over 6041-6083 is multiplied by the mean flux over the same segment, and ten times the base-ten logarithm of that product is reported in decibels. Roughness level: 8.8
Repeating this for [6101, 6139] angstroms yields 7.2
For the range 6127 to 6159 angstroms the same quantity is 6.3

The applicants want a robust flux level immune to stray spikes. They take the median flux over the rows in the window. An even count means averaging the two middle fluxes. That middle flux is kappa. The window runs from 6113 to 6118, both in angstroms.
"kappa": 17.8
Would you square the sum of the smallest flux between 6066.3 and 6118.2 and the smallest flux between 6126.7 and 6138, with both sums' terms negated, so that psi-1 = 1073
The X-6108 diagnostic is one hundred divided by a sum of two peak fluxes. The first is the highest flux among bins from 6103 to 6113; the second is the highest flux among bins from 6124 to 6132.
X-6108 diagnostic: 2.81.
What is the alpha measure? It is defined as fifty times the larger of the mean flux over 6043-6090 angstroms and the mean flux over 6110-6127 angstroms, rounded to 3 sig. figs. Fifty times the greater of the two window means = 879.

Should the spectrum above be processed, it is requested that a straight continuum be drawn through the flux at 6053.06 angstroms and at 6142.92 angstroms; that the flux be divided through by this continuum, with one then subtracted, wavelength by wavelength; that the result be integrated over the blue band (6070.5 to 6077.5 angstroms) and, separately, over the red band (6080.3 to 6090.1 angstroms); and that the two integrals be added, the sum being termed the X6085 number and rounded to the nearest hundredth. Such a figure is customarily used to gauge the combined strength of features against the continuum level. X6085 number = 0.11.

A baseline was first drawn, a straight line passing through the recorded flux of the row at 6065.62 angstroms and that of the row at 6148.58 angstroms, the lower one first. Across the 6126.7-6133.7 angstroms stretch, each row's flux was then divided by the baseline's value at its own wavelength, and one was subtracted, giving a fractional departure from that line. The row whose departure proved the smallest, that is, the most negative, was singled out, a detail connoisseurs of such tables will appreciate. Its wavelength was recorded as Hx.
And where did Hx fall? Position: 6128.80 angstroms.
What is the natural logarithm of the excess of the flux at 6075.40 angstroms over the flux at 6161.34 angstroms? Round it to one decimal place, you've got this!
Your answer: 0.2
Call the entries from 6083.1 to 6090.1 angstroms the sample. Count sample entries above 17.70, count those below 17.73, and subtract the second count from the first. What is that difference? -4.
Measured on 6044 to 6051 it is 4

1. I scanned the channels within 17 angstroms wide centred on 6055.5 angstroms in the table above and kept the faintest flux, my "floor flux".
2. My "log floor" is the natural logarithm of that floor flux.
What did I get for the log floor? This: 2.76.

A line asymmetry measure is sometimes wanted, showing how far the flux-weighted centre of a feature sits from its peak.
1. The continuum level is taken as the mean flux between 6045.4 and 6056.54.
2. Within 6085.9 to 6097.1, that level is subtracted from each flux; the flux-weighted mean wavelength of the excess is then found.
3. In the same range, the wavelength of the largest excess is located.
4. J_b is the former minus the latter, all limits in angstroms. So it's 1.2 angstroms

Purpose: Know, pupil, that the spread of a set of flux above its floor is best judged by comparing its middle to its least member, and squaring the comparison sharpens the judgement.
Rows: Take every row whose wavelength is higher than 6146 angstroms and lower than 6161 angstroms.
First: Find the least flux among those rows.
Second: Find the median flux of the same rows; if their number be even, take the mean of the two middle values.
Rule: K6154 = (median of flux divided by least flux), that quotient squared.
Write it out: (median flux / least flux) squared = 1.04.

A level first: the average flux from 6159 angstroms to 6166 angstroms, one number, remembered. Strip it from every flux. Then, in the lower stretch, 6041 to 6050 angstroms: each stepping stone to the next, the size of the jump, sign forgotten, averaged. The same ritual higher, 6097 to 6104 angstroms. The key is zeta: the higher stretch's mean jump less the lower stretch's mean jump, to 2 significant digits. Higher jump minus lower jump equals -0.24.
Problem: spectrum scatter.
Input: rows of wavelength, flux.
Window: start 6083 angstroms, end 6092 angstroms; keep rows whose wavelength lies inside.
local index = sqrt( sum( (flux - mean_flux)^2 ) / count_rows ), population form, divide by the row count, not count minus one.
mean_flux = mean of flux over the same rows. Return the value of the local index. 0.53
